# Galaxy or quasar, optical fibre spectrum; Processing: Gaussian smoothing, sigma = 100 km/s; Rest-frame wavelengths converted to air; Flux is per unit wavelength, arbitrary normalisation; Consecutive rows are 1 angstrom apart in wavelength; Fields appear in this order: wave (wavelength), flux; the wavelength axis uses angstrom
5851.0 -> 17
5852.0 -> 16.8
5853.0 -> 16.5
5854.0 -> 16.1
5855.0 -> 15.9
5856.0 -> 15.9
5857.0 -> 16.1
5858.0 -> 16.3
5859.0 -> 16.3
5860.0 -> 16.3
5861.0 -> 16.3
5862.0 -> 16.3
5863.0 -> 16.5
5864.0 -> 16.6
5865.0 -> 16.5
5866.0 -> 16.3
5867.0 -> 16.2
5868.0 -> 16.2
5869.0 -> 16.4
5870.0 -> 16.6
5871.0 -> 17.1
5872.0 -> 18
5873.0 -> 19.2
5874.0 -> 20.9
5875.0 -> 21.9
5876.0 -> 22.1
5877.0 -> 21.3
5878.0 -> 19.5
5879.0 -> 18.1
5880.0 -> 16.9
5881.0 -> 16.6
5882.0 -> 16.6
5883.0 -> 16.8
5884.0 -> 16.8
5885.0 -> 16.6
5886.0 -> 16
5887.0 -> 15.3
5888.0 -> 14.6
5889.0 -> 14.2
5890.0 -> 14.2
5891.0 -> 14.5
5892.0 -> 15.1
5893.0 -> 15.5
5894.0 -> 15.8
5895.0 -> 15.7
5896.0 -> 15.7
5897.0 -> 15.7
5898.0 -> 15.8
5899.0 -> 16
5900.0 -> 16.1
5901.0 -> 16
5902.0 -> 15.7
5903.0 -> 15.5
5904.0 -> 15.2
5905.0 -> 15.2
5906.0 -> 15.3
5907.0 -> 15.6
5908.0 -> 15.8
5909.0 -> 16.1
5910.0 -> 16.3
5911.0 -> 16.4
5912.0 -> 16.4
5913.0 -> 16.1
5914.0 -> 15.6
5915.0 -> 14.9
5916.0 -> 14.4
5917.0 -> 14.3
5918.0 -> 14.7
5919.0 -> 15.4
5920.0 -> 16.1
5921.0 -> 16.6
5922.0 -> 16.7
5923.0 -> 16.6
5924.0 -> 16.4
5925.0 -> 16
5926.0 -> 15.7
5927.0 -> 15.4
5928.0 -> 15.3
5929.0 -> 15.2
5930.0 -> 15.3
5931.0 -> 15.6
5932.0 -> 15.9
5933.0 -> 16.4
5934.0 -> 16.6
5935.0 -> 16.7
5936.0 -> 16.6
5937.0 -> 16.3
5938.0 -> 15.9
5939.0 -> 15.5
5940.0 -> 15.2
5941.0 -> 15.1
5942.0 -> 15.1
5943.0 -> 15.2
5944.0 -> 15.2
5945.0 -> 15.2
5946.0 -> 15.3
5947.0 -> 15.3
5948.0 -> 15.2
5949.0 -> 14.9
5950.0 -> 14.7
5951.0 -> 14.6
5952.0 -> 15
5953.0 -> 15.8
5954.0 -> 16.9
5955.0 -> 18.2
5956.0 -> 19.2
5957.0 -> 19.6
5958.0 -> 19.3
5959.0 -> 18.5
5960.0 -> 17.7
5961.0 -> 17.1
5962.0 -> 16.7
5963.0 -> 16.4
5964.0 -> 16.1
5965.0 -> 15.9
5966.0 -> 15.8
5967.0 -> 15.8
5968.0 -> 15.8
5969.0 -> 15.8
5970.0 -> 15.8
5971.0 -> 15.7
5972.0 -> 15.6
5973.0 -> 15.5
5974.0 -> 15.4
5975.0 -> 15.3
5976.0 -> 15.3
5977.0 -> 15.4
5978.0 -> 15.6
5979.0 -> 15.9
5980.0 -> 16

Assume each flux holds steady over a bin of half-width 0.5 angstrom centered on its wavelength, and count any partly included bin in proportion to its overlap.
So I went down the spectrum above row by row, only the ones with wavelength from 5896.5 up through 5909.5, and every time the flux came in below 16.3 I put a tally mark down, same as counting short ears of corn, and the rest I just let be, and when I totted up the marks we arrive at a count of 13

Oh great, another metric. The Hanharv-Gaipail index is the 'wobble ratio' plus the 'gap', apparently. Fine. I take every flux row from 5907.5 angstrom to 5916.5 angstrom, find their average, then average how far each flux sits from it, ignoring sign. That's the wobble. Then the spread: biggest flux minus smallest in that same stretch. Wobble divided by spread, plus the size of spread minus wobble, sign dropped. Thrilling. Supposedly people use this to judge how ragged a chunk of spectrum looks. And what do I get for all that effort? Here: 1.7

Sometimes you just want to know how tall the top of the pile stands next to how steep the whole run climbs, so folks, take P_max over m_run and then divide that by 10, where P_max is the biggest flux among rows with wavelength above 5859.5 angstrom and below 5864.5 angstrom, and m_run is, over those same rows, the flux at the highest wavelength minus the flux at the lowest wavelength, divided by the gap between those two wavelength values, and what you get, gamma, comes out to 22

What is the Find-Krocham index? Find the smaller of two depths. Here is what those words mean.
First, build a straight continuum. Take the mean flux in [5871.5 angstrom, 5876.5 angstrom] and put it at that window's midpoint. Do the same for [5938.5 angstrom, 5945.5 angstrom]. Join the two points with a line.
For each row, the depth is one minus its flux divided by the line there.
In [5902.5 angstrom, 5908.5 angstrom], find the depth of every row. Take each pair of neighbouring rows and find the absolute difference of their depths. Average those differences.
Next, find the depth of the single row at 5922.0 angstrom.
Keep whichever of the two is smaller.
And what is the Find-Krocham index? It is 0.003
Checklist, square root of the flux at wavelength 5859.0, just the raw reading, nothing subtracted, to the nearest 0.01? 4.04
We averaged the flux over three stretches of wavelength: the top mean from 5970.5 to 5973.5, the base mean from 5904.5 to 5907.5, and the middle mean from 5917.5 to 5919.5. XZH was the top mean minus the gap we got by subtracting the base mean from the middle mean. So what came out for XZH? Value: 15.9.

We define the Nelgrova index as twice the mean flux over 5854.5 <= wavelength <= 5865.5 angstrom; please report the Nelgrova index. 32.5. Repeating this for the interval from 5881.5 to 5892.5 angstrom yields 31.0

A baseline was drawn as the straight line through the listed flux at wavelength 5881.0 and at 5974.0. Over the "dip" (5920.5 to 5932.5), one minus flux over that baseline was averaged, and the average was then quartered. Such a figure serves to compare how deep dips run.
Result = 0.0019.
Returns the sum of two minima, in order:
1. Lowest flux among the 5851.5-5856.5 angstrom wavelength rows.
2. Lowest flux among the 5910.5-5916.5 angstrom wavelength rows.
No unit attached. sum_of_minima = 30.3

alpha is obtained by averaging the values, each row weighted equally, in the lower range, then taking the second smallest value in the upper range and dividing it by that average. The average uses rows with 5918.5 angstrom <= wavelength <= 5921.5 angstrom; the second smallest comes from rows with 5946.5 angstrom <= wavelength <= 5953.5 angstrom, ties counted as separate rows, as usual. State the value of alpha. 0.92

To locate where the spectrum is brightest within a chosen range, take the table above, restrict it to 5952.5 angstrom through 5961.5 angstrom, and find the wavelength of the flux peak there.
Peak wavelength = 5957.0 angstrom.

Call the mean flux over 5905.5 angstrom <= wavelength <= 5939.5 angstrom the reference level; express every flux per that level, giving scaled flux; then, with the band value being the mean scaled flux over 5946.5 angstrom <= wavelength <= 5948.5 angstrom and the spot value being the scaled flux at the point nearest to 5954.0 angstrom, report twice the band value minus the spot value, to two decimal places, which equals 0.86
